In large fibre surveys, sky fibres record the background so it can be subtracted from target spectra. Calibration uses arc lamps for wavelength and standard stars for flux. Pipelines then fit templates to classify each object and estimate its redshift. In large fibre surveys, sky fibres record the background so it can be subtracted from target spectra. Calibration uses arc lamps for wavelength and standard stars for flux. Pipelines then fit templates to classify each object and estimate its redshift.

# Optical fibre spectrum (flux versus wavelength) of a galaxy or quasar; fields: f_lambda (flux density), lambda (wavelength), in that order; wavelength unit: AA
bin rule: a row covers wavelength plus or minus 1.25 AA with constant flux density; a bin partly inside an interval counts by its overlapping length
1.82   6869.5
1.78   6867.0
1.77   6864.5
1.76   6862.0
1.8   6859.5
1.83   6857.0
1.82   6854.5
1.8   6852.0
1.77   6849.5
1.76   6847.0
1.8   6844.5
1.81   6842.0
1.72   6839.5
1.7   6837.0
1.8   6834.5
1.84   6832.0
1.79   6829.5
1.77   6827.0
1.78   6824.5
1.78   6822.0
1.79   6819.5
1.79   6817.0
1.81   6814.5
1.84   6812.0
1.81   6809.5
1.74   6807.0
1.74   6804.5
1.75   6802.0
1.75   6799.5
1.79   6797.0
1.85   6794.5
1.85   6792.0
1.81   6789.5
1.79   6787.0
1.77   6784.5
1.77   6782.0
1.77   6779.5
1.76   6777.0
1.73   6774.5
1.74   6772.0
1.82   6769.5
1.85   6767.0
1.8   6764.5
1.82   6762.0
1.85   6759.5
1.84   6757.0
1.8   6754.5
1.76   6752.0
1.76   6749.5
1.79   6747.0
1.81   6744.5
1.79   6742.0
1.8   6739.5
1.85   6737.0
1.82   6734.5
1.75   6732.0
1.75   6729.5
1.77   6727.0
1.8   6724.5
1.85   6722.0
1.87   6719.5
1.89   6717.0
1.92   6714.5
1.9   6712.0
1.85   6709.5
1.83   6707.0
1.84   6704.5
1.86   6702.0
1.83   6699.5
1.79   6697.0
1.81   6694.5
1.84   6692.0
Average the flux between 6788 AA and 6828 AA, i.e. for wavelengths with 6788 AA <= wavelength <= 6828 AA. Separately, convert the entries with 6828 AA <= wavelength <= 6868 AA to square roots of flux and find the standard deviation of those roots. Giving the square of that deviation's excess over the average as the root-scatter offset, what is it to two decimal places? 3.16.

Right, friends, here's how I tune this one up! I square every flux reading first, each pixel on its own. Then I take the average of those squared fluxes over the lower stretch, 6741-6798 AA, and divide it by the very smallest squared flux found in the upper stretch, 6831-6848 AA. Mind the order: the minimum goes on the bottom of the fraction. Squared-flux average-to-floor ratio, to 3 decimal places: 1.117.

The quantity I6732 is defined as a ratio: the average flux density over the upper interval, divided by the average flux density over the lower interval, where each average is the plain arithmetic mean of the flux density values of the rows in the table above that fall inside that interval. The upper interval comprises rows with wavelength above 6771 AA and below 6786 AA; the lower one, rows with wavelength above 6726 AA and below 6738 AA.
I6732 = 0.98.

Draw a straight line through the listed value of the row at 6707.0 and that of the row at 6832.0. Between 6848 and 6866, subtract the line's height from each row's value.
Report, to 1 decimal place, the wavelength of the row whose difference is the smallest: 6862.0 AA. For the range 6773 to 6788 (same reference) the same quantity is 6774.5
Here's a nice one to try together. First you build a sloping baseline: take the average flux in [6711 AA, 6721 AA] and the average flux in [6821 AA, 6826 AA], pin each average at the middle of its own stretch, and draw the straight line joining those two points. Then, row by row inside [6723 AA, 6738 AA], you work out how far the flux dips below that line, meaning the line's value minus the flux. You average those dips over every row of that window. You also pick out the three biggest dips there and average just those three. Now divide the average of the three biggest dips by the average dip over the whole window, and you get 1.4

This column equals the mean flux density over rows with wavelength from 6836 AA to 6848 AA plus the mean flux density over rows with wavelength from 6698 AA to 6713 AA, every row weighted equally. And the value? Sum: 3.61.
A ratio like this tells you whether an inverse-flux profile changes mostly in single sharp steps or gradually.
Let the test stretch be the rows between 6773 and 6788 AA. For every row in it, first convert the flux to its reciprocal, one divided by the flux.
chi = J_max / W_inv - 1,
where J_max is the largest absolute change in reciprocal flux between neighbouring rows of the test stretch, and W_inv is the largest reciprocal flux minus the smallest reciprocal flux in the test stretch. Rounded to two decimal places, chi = -0.49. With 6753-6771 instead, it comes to 0.00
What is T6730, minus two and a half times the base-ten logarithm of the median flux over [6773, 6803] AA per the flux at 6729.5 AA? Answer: -0.01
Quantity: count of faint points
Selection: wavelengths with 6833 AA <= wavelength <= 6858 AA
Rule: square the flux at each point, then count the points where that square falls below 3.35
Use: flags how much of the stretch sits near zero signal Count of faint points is 10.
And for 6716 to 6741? 6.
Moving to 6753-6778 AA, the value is 7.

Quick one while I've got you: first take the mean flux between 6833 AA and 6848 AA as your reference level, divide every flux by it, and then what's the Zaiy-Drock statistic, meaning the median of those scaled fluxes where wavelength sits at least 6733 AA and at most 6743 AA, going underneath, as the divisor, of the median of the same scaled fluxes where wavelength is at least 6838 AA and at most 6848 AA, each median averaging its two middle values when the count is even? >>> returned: 0.98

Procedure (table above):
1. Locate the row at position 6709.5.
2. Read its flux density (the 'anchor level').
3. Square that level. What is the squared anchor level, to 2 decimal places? 3.42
